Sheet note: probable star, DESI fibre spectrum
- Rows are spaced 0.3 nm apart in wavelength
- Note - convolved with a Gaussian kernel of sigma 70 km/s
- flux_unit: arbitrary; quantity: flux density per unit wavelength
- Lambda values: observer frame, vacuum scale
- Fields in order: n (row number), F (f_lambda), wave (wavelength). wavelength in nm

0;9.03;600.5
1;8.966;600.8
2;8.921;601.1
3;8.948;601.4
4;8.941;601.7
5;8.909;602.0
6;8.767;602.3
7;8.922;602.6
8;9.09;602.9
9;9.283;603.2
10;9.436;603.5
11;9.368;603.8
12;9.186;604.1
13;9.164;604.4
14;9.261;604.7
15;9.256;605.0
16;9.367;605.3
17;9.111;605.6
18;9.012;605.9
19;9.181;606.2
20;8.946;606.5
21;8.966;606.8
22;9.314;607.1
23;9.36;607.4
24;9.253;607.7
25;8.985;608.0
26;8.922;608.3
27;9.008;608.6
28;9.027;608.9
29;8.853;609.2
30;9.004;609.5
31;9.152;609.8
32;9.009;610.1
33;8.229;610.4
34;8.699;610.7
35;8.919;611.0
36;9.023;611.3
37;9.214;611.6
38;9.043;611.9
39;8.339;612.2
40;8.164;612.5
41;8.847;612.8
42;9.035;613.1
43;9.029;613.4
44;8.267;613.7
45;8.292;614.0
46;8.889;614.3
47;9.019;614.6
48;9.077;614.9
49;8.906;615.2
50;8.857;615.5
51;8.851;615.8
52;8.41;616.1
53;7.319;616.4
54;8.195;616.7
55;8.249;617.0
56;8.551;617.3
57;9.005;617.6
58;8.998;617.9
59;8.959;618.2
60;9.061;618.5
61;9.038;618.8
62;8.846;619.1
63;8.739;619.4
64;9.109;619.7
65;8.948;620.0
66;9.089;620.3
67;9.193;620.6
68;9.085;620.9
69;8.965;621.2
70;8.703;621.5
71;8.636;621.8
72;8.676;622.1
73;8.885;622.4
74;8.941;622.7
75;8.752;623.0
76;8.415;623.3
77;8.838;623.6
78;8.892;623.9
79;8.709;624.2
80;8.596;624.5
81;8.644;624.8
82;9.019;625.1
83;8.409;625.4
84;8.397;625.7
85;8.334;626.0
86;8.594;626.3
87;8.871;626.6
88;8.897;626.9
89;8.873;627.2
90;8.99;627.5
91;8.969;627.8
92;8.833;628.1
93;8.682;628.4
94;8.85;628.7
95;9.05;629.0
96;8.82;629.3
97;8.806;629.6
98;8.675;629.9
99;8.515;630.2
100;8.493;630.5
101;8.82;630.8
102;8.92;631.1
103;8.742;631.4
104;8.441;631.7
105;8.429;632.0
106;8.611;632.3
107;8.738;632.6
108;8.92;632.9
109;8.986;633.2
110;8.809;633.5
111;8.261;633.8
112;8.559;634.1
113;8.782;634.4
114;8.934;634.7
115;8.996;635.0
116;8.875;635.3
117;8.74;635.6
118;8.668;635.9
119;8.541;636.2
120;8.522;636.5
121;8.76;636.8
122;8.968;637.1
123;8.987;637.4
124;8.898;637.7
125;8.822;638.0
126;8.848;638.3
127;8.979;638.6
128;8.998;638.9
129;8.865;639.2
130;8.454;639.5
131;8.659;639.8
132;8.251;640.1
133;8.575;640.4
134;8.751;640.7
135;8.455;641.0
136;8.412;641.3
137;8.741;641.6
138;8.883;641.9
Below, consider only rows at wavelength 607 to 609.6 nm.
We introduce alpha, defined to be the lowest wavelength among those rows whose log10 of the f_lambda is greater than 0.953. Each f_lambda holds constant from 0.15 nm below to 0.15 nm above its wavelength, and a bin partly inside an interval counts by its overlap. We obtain 607.1 nm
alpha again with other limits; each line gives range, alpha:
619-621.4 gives 619.7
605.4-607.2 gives 605.6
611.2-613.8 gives 611.3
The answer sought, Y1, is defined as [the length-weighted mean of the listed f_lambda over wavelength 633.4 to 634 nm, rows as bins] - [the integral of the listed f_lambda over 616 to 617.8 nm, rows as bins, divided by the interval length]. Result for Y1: 0.2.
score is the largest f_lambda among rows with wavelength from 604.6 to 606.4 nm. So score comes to 9.367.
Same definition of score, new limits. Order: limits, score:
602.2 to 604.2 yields 9.436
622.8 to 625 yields 8.892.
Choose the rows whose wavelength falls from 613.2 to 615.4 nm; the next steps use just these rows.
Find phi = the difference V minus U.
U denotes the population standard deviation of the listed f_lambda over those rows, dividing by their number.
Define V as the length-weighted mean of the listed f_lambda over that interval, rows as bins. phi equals 8.5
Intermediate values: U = 0.32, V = 8.79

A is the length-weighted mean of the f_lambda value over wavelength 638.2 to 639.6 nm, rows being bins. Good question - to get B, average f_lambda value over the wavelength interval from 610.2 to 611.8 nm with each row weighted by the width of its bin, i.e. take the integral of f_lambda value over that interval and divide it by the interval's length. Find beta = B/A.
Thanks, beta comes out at 1.00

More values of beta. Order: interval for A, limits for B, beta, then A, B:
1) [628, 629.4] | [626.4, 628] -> 1.01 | 8.85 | 8.91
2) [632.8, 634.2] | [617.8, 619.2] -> 1.03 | 8.70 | 8.98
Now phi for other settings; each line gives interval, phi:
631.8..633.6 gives 8.6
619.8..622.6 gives 8.7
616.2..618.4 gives 7.9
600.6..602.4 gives 8.9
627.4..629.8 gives 8.8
